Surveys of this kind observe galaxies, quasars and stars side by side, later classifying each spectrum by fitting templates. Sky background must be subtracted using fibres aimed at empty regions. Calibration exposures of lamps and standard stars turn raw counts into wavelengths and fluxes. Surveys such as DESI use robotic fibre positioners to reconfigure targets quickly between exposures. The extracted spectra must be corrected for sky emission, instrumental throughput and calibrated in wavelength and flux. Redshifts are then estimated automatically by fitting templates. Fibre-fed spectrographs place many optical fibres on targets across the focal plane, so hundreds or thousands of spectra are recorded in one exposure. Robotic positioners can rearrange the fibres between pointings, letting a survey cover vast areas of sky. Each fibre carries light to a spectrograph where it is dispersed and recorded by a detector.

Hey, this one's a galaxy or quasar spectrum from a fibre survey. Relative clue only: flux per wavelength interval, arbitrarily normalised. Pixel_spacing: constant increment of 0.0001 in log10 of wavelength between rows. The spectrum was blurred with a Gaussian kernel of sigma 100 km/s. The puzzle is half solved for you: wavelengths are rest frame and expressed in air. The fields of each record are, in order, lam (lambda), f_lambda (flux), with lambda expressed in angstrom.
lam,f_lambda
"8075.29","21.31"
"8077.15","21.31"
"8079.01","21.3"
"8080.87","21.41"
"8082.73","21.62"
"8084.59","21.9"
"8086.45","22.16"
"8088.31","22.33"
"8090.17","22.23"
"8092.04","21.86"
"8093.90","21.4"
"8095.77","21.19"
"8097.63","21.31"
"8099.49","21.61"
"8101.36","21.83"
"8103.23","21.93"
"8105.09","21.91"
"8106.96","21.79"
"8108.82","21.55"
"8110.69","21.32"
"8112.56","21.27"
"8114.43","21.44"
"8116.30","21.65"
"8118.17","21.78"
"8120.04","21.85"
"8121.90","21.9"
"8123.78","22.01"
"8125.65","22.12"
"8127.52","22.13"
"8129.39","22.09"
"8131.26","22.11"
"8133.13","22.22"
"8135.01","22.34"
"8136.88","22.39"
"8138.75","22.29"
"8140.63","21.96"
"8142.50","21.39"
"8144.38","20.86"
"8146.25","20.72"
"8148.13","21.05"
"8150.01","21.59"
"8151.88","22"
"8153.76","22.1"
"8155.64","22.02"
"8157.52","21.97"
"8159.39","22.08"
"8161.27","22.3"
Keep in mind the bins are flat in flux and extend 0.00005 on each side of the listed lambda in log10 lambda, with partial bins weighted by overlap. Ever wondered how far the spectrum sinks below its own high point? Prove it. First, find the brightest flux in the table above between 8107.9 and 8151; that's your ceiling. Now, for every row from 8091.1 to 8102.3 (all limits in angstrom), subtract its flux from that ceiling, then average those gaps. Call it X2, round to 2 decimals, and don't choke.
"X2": 0.86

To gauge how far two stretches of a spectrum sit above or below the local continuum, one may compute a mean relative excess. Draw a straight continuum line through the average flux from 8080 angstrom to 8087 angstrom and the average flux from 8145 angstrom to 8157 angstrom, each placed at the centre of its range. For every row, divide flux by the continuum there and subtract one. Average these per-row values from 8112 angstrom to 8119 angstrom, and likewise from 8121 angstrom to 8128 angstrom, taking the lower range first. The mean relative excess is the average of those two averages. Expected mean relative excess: 0.006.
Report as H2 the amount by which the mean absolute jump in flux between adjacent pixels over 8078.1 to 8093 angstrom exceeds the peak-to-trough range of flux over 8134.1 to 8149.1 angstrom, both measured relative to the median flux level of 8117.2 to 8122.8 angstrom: -1.5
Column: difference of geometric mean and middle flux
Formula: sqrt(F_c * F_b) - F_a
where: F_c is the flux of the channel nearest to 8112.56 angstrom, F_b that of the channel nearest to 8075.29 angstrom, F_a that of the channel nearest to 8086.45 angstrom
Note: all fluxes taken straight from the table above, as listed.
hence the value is -0.9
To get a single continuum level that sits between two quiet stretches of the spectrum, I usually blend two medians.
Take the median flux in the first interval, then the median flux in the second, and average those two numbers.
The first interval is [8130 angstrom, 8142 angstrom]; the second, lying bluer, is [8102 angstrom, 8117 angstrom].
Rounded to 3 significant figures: 21.9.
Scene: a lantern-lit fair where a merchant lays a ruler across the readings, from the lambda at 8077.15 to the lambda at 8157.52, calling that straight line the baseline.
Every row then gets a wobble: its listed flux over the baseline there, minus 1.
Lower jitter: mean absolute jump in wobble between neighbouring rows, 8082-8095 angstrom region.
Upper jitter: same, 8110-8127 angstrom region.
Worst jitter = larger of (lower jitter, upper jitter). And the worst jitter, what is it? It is 0.0128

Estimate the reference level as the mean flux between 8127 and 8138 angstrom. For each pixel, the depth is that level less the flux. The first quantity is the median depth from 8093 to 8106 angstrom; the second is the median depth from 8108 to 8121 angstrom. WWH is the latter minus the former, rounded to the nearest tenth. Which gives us 0.1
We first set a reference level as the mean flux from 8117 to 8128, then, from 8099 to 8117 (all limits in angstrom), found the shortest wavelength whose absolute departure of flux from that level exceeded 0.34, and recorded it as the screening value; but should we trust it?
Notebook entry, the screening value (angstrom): 8099.49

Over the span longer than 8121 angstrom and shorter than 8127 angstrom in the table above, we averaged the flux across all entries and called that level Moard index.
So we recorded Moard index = 22.0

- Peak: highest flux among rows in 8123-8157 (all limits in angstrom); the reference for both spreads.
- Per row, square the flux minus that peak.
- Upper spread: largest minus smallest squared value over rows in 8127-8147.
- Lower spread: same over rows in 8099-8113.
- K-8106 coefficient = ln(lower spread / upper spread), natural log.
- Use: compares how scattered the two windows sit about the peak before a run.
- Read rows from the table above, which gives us -1.0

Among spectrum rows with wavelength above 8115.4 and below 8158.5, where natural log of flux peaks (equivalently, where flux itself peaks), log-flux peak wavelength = 8136.88 angstrom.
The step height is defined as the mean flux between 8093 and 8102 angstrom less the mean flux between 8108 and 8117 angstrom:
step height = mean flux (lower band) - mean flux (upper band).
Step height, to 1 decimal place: 0.0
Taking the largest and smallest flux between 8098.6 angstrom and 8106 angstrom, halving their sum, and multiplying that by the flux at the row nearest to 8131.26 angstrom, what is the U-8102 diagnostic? 481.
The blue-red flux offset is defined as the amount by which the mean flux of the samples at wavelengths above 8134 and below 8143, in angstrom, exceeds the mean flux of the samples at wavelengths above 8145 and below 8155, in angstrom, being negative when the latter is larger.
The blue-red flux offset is 0.6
